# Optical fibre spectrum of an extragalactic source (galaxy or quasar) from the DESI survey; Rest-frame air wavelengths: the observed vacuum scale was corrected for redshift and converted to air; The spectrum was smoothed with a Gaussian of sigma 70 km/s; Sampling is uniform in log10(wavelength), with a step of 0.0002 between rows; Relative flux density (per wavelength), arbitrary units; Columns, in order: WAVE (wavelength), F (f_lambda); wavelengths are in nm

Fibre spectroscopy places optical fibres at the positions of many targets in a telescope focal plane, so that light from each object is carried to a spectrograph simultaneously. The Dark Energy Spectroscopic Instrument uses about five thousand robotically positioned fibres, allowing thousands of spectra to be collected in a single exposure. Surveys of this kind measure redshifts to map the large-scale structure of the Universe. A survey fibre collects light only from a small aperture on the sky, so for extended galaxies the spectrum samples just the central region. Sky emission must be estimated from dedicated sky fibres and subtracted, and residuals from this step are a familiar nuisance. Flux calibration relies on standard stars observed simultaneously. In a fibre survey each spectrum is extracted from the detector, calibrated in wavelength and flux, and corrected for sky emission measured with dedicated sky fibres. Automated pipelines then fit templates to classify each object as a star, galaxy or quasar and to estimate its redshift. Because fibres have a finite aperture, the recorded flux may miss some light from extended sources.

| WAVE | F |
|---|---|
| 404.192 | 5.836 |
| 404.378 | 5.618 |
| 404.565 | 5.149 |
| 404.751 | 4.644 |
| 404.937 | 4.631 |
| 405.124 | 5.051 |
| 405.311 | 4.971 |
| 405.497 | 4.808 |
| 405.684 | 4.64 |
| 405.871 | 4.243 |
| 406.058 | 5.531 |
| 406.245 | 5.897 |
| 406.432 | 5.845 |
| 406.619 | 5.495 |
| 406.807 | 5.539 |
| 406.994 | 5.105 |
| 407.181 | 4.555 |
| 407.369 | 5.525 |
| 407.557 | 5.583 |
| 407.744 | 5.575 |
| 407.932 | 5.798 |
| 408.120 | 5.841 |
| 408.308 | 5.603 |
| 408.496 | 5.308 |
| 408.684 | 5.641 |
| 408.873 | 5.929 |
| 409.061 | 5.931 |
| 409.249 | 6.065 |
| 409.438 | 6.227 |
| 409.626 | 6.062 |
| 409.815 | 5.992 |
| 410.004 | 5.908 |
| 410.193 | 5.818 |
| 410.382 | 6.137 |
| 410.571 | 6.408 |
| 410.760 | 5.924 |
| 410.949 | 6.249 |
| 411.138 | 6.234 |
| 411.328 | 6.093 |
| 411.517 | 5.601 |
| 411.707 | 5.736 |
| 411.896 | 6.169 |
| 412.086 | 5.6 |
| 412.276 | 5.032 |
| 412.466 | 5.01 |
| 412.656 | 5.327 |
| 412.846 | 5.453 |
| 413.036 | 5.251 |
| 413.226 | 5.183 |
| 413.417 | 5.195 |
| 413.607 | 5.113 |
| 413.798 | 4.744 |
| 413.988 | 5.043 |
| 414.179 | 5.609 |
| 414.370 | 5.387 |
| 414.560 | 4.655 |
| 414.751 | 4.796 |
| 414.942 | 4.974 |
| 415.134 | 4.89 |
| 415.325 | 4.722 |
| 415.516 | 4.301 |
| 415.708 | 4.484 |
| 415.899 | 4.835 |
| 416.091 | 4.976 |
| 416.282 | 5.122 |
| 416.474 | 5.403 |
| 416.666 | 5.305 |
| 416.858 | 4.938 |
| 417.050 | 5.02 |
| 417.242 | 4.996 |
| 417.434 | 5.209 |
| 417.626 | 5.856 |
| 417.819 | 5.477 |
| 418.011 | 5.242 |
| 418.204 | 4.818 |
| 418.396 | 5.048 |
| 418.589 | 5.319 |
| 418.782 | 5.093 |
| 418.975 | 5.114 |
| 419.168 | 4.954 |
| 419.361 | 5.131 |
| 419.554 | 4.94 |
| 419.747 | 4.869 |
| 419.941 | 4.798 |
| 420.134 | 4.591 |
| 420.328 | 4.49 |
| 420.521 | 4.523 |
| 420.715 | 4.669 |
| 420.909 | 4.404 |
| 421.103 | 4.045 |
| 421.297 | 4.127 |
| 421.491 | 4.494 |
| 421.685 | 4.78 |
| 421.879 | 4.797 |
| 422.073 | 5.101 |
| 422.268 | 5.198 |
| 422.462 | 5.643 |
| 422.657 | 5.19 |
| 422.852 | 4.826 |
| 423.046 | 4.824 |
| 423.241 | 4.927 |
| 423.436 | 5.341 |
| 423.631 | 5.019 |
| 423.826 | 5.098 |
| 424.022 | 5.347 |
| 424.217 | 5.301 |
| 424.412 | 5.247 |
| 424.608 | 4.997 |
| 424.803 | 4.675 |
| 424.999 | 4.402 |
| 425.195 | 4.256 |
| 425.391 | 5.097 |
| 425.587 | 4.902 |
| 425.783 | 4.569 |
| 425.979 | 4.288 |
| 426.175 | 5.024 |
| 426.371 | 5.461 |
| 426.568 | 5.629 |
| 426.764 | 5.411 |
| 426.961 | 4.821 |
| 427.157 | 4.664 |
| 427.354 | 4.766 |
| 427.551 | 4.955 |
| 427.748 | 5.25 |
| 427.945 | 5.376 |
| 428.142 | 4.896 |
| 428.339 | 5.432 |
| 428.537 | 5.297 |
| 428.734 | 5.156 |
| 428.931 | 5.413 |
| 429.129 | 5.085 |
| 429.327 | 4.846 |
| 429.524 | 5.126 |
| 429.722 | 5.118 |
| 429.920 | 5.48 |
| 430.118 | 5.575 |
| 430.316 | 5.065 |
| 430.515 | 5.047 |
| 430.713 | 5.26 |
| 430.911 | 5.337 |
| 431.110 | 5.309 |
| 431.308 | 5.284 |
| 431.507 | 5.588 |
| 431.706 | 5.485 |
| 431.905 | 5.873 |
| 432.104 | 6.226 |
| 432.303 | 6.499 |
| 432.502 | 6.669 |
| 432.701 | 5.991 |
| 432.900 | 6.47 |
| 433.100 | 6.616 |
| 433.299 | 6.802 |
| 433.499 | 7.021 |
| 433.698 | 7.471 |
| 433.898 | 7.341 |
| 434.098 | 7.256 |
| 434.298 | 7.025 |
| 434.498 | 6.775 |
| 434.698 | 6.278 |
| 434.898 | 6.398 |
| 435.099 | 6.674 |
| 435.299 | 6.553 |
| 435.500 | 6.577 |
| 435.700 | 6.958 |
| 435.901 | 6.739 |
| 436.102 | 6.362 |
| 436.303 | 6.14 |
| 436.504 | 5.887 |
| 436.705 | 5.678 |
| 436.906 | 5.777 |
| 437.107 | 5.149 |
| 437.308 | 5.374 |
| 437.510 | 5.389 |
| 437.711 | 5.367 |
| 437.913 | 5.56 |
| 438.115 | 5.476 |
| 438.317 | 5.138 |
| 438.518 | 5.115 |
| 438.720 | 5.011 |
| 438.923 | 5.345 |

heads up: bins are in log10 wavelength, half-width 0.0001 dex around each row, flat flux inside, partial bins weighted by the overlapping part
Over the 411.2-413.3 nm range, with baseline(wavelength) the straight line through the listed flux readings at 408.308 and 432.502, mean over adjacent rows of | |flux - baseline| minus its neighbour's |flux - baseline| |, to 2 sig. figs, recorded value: 0.23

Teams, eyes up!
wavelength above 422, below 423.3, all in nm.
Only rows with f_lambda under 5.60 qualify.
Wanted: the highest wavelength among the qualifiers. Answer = 423.241 nm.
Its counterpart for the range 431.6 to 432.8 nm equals 431.706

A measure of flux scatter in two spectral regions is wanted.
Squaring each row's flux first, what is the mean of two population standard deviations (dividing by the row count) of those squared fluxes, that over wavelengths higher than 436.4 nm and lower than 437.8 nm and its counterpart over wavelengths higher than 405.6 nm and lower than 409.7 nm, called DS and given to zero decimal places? 4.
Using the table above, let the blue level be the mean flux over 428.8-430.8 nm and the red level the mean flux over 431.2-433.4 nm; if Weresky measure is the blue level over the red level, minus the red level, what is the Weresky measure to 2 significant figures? -5.3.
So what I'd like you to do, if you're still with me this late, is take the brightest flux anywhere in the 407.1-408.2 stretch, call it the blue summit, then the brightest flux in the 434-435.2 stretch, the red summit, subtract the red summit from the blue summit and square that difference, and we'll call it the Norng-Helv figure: 2.0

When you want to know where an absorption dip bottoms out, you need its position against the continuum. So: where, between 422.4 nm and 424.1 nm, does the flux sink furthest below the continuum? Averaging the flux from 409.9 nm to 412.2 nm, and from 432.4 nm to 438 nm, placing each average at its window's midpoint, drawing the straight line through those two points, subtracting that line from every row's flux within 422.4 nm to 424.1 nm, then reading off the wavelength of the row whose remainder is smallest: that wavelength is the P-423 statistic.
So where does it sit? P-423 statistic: 423.046 nm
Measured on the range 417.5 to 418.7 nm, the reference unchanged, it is 418.204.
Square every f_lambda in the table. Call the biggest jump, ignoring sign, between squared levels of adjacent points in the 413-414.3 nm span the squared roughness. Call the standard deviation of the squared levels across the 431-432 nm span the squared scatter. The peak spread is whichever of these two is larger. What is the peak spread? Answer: 6.0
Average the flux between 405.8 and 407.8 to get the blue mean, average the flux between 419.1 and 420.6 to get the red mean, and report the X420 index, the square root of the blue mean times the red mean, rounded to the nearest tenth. 5.1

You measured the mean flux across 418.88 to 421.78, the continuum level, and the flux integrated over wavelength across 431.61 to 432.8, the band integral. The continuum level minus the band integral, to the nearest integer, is -3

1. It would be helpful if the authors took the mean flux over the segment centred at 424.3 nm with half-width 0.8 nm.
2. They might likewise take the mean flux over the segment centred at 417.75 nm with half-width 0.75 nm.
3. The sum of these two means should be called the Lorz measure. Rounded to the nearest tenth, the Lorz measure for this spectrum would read 10.2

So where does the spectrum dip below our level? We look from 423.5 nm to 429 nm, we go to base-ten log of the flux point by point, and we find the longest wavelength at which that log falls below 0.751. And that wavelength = 428.931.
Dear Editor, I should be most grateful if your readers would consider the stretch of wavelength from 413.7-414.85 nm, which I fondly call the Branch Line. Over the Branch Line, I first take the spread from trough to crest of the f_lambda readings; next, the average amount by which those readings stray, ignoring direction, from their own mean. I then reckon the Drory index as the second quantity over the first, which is 0.322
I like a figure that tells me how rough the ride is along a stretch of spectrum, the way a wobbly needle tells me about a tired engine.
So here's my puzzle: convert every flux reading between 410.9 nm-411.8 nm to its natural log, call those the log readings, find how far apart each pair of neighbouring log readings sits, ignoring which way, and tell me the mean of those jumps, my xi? 0.033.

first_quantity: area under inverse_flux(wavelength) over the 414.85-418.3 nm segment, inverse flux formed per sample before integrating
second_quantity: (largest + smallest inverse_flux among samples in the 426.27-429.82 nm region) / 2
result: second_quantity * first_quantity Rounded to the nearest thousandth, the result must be 0.135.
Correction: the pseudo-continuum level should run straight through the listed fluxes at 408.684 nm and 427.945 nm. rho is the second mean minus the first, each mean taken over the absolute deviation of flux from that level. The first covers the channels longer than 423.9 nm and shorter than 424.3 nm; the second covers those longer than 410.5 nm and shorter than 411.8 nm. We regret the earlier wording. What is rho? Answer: 0.3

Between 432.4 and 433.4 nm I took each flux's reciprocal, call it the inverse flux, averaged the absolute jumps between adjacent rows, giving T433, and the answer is 0.009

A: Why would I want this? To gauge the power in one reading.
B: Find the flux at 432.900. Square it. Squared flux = 41.9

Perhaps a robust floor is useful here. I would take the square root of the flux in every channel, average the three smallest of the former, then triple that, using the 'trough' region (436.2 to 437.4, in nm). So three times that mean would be 7.0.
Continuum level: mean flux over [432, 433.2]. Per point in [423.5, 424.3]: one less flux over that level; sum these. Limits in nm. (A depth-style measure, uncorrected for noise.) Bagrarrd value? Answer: 0.76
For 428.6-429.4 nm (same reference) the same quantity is 0.80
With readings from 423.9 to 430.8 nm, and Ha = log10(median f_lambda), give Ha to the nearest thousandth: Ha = 0.707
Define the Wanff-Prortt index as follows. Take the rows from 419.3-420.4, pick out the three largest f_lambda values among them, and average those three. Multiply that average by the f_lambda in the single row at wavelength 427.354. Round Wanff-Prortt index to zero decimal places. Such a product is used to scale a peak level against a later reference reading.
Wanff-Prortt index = 24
